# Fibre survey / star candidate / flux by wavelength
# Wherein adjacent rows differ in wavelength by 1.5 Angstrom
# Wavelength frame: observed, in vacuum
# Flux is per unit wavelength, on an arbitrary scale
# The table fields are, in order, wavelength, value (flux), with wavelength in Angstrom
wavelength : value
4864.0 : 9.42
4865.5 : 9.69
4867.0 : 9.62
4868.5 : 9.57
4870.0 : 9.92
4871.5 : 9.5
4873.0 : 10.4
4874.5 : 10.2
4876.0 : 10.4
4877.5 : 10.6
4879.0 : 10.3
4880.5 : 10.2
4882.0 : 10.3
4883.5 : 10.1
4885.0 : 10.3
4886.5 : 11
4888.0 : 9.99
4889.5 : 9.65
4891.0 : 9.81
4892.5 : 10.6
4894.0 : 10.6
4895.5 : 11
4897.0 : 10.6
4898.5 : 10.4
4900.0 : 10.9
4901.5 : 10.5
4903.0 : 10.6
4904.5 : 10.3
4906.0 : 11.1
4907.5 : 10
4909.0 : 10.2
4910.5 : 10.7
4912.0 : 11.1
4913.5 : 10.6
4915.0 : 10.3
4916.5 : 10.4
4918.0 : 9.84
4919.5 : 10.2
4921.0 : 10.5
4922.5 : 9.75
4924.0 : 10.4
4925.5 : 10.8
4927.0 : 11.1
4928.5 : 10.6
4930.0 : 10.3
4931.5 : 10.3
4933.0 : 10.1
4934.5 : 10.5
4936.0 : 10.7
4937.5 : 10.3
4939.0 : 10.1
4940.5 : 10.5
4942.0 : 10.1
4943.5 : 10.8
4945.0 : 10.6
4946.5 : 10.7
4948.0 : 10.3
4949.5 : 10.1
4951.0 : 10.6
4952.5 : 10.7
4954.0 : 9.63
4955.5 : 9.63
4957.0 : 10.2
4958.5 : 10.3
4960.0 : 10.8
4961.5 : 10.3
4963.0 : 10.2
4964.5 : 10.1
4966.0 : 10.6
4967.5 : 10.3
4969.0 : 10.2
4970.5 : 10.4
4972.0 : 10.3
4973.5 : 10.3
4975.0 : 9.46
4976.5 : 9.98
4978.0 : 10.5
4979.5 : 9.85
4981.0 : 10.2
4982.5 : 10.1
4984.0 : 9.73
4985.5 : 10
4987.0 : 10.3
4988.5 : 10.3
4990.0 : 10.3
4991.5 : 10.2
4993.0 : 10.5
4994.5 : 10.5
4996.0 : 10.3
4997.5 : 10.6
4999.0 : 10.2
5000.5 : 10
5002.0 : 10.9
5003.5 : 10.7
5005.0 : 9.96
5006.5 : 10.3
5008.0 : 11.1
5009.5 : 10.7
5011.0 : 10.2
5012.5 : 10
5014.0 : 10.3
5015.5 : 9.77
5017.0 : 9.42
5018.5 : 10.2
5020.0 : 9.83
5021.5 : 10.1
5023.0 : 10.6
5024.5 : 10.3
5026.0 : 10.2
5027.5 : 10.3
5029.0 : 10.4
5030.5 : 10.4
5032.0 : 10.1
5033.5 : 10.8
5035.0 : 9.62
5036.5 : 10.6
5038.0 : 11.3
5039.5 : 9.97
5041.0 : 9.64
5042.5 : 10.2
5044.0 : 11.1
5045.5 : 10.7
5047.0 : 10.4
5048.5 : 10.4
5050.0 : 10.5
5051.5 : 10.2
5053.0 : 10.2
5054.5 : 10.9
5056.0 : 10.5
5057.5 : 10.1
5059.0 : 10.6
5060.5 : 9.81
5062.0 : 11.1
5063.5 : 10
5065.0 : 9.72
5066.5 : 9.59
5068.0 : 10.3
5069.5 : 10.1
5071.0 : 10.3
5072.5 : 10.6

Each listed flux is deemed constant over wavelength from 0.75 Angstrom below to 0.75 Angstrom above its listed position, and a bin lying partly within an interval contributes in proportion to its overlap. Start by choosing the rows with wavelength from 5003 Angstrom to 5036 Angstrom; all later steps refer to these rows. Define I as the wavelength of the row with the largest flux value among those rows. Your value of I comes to 5008.0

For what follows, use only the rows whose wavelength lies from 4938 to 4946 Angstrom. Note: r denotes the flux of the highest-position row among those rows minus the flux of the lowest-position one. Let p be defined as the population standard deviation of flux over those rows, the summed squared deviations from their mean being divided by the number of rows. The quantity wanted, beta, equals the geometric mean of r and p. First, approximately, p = 0.28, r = 0.50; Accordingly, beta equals 0.37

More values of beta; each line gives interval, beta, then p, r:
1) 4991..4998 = 0.24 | 0.15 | 0.40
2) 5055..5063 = 0.51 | 0.44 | 0.60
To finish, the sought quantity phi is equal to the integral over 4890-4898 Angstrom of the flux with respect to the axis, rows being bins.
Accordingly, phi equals 84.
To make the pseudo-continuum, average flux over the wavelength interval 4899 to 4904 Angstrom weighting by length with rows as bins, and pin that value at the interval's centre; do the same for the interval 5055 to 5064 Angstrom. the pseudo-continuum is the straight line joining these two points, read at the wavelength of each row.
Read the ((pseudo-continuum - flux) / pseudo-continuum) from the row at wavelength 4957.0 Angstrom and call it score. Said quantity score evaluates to 0.033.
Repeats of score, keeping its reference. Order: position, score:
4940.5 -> 0.007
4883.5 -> 0.053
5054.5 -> -0.050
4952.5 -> -0.014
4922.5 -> 0.080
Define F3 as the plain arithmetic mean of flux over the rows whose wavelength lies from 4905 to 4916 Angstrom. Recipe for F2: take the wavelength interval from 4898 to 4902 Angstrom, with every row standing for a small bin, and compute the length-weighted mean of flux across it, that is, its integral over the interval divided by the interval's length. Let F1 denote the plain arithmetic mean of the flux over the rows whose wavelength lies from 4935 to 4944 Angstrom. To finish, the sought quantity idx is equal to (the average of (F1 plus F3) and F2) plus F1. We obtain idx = 26.22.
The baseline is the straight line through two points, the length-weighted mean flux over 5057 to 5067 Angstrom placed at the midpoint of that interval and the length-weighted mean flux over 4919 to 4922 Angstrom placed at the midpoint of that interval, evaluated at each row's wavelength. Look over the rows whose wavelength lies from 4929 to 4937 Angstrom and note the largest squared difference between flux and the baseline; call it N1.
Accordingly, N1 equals 0.2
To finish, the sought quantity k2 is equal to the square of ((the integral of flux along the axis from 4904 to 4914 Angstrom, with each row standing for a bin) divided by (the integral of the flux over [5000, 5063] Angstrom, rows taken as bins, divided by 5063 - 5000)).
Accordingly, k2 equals 105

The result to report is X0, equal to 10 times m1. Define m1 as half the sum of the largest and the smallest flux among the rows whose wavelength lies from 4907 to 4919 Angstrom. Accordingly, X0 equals 105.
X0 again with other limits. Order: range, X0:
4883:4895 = 103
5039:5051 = 104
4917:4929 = 104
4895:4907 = 107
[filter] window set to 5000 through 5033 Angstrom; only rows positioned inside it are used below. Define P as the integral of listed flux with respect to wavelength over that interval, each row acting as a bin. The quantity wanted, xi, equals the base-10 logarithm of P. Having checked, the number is 2.530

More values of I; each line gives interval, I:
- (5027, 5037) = 5033.5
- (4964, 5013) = 5008.0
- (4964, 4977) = 4966.0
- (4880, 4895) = 4886.5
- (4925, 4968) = 4927.0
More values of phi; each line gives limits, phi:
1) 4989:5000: 114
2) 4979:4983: 40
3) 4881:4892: 112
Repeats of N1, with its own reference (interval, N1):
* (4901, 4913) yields 0.6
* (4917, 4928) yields 0.6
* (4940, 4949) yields 0.3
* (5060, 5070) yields 0.9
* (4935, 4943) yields 0.2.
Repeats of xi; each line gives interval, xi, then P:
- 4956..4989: 2.527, 336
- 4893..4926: 2.539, 346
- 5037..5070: 2.533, 341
